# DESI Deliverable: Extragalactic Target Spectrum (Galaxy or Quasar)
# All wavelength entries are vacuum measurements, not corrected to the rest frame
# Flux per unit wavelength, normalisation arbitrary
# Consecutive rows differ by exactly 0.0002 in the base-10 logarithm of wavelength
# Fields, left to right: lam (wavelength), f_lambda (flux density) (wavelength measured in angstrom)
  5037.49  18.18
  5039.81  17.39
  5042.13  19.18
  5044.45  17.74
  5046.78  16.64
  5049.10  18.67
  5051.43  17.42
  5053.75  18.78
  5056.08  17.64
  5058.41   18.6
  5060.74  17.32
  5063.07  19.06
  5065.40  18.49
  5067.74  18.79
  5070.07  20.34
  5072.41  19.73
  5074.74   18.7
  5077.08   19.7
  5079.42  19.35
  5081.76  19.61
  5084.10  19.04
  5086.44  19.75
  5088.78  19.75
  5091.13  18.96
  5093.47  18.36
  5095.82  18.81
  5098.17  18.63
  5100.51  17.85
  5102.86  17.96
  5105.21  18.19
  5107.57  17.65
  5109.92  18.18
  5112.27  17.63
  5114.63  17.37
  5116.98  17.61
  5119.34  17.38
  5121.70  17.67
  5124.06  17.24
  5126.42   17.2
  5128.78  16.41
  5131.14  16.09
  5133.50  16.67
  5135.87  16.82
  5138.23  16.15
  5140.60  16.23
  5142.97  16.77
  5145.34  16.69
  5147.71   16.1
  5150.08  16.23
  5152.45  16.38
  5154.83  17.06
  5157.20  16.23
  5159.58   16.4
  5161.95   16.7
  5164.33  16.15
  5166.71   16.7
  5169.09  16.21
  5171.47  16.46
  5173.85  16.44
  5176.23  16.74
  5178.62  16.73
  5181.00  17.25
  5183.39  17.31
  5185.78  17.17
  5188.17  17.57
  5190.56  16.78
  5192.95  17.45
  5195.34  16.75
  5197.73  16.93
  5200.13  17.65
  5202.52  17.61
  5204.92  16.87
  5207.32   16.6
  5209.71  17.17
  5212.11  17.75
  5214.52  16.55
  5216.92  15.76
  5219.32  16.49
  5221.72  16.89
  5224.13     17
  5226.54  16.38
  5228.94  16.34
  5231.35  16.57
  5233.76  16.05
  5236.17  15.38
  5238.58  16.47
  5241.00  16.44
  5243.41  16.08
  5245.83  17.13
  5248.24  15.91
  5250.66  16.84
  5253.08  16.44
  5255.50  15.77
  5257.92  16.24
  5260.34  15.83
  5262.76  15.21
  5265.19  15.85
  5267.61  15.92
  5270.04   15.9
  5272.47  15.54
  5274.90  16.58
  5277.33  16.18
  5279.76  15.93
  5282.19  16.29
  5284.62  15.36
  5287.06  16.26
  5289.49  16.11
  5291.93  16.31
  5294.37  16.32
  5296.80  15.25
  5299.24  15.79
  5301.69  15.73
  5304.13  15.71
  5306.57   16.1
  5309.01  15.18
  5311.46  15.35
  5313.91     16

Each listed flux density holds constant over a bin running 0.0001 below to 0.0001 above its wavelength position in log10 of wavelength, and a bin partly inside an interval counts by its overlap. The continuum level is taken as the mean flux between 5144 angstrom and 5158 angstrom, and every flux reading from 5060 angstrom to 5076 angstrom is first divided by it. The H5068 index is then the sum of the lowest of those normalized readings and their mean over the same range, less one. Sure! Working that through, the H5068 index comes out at 1.20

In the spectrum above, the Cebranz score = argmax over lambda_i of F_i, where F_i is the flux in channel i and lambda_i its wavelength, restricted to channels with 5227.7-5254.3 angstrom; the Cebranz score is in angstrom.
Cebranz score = 5245.83 angstrom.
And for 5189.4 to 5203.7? 5200.13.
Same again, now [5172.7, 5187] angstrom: 5183.39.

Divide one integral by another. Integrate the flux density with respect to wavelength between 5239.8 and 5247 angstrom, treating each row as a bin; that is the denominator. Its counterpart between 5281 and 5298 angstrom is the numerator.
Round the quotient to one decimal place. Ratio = 2.3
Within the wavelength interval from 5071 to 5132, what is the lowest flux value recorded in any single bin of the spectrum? 16.09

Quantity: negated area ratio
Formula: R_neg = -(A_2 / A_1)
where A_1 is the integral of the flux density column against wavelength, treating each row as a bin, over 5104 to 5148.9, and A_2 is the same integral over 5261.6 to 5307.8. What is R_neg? -0.96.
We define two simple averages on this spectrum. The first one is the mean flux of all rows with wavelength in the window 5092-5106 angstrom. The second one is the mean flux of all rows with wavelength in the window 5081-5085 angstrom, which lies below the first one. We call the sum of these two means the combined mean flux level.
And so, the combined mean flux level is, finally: 37.6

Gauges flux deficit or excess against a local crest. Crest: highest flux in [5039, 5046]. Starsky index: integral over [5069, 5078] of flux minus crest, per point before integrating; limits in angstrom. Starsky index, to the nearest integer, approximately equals 4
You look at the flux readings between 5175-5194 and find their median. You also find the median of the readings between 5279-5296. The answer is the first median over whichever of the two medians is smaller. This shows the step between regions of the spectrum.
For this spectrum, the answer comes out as 1.06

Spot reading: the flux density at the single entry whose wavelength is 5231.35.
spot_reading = 16.57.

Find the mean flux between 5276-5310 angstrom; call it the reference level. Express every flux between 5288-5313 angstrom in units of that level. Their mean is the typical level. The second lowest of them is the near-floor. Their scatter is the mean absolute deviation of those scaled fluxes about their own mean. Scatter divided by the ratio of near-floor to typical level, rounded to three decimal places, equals 0.022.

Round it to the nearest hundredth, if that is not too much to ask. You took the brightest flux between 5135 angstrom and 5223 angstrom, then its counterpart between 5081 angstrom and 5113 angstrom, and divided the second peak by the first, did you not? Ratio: 1.11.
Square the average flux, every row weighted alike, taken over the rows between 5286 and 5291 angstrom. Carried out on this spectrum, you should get 262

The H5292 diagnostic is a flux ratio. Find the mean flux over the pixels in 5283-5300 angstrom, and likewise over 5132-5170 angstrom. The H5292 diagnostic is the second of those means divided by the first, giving 1.03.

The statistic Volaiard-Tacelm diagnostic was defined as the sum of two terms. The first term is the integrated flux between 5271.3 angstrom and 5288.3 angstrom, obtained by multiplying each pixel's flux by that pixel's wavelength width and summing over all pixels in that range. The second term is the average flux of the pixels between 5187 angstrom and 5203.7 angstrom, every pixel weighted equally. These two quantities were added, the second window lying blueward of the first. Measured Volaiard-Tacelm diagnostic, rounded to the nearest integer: 290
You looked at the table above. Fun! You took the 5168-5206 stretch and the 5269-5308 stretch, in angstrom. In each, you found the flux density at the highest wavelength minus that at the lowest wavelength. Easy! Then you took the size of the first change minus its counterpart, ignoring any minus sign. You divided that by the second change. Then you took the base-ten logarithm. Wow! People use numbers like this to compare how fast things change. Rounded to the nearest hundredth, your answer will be 0.36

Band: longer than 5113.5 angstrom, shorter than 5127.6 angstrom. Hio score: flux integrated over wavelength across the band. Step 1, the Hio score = 246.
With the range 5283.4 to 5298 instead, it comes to 233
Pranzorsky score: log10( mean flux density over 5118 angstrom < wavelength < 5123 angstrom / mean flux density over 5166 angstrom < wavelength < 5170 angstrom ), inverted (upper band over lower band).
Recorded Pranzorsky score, -0.03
